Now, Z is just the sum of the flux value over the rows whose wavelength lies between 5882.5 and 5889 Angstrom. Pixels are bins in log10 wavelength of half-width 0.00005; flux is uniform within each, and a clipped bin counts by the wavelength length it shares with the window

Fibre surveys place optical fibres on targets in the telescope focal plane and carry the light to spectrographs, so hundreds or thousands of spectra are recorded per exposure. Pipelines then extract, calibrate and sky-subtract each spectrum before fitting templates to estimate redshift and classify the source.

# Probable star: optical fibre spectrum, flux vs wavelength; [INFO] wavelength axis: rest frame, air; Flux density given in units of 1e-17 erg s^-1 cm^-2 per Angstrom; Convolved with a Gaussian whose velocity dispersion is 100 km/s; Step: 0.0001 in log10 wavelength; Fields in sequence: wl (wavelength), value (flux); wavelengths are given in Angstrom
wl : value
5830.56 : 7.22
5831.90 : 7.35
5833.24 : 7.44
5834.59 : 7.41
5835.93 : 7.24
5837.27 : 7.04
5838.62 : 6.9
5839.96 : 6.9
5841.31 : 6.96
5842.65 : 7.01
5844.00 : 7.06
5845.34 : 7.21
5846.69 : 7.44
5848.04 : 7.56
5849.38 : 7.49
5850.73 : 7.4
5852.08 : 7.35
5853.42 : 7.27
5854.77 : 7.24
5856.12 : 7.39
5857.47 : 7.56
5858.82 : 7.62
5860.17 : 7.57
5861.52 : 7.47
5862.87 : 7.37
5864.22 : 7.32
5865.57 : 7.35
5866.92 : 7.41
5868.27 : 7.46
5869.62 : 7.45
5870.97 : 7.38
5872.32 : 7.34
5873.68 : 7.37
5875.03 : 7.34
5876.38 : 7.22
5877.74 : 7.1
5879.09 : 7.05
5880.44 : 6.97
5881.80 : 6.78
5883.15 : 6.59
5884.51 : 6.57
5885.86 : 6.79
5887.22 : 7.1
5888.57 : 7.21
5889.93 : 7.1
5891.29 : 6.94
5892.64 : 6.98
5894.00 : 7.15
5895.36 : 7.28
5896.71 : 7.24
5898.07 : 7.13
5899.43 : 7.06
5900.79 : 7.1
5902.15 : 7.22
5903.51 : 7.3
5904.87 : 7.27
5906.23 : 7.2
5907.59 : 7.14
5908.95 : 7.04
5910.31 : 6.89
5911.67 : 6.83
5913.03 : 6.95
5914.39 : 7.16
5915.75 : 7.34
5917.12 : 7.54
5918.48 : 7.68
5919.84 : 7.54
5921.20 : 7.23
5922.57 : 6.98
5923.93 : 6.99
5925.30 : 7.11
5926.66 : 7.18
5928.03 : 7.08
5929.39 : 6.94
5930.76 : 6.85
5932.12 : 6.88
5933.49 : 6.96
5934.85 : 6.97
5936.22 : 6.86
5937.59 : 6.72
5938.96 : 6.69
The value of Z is 34.3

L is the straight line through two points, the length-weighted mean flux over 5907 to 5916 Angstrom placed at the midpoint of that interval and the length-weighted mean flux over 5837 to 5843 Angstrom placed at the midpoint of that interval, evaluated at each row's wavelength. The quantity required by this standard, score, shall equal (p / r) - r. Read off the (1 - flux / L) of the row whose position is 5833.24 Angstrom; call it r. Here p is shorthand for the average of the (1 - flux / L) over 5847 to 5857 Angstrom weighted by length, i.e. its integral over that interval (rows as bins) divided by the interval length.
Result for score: 0.9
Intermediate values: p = -0.06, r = -0.071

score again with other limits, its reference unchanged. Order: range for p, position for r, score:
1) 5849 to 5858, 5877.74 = 4.1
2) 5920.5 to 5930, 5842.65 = 0.3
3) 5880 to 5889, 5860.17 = -0.2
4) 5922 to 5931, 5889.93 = -0.4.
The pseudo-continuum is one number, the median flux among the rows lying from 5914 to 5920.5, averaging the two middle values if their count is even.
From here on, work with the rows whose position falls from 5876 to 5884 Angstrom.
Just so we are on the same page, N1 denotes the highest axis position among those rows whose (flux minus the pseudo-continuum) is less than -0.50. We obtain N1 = 5883.15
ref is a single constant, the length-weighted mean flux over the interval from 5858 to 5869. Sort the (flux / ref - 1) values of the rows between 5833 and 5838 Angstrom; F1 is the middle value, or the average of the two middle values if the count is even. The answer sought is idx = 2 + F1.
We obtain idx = 1.983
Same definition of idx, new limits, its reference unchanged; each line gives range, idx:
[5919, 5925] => 1.955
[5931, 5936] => 1.934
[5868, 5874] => 1.991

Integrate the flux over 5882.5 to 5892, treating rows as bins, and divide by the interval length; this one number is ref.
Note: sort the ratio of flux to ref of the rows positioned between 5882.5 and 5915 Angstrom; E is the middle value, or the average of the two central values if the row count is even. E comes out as 1.03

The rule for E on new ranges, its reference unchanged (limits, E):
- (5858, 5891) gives 1.06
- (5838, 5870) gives 1.07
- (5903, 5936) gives 1.03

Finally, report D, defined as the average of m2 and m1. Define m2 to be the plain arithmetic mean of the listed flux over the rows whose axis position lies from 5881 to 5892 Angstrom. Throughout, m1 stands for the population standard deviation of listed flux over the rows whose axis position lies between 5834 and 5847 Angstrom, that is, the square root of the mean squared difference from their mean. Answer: 3.54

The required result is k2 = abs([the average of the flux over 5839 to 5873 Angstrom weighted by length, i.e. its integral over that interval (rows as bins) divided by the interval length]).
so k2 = 7.34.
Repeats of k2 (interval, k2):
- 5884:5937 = 7.10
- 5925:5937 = 6.98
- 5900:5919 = 7.18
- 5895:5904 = 7.18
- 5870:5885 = 7.08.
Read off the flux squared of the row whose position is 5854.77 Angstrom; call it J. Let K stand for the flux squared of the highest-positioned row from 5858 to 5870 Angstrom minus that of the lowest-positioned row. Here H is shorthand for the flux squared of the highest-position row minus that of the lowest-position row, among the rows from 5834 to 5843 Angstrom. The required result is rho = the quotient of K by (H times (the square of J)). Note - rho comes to 0.0002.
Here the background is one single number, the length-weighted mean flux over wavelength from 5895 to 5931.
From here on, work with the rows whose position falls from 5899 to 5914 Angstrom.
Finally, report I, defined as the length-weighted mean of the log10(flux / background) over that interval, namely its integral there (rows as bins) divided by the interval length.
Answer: -0.0042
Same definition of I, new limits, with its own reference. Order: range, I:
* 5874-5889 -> -0.0114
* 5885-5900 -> -0.0048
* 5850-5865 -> 0.0151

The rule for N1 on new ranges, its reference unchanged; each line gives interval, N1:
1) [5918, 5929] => 5923.93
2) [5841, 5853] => 5842.65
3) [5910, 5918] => 5913.03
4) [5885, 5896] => 5892.64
